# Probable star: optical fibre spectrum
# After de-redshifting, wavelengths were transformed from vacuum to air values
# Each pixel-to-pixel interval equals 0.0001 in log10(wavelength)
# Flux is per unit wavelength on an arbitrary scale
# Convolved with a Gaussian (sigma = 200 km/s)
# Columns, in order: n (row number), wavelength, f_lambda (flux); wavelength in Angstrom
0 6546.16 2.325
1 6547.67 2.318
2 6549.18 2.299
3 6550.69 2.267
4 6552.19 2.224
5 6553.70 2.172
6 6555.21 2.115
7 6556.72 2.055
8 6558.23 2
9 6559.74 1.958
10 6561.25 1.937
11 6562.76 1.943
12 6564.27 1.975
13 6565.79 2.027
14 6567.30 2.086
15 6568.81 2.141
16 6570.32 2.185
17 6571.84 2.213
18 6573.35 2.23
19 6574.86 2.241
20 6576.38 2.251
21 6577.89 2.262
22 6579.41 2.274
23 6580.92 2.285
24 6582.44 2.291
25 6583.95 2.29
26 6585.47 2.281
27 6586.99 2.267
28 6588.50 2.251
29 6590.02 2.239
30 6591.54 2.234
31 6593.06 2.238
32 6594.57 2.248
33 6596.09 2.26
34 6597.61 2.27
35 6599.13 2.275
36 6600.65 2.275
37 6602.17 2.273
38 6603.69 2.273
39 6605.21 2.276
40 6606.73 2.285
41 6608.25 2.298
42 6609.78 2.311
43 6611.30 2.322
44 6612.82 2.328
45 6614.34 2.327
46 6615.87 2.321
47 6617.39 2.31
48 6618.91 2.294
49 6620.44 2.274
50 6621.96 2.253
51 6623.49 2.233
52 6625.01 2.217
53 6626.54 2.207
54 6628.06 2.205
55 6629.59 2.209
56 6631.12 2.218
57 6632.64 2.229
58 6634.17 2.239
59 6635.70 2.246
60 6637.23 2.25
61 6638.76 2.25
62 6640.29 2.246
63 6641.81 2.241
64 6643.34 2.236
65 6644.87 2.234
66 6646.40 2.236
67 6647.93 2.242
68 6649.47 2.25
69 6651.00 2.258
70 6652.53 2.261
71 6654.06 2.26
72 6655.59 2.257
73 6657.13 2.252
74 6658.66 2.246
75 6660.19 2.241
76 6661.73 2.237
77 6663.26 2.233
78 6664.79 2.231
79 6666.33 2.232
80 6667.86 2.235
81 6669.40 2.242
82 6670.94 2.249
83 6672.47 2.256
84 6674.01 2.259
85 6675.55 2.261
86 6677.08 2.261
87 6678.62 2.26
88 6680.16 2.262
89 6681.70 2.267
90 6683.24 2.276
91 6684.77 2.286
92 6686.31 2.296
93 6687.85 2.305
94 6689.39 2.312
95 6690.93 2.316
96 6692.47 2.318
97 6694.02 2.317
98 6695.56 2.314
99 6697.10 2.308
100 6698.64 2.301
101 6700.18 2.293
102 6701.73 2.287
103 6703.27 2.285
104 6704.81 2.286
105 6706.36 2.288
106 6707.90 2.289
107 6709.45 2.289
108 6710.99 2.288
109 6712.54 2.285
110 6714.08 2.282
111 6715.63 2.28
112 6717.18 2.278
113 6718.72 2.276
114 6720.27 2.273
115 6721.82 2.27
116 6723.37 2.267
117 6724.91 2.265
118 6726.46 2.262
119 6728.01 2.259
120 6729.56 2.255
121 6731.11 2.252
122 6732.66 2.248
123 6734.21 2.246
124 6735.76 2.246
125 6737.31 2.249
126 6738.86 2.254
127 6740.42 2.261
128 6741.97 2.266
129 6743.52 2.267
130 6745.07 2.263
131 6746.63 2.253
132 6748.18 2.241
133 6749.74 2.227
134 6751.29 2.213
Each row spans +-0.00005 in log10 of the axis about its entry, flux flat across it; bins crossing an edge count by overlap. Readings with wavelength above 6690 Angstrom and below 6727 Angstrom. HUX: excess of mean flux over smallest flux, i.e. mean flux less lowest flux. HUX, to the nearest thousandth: 0.026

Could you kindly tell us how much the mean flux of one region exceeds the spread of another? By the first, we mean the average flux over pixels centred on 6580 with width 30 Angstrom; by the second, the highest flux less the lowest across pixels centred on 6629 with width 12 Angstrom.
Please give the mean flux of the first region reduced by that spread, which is 2.19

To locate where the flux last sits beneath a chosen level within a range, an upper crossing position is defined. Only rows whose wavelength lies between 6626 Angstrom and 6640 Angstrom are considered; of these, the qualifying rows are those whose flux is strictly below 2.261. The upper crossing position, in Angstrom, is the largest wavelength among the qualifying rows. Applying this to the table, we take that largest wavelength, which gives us 6638.76 Angstrom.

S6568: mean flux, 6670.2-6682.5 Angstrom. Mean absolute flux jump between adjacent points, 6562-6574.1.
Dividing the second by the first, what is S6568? 0.0181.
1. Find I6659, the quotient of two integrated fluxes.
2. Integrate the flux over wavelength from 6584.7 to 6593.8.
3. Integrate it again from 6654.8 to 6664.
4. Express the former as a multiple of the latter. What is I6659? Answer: 0.99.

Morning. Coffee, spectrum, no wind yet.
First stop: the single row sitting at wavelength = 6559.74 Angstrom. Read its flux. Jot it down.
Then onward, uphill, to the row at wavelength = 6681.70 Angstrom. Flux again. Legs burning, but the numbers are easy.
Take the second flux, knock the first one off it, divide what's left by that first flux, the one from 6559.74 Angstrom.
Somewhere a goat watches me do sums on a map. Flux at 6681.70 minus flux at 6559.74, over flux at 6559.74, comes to 0.158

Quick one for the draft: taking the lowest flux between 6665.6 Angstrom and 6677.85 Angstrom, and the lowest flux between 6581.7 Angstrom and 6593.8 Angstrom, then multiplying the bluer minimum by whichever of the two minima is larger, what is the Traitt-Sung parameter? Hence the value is 4.99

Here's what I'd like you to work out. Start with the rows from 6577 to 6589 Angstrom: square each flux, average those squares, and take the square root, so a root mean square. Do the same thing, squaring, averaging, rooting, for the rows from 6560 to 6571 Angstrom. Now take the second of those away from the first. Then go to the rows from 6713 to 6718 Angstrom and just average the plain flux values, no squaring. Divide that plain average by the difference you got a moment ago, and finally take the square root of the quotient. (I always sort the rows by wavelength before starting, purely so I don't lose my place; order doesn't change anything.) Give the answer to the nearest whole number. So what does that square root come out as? 3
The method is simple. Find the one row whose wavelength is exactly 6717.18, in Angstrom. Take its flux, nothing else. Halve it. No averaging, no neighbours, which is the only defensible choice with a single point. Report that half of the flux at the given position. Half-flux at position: 1.14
